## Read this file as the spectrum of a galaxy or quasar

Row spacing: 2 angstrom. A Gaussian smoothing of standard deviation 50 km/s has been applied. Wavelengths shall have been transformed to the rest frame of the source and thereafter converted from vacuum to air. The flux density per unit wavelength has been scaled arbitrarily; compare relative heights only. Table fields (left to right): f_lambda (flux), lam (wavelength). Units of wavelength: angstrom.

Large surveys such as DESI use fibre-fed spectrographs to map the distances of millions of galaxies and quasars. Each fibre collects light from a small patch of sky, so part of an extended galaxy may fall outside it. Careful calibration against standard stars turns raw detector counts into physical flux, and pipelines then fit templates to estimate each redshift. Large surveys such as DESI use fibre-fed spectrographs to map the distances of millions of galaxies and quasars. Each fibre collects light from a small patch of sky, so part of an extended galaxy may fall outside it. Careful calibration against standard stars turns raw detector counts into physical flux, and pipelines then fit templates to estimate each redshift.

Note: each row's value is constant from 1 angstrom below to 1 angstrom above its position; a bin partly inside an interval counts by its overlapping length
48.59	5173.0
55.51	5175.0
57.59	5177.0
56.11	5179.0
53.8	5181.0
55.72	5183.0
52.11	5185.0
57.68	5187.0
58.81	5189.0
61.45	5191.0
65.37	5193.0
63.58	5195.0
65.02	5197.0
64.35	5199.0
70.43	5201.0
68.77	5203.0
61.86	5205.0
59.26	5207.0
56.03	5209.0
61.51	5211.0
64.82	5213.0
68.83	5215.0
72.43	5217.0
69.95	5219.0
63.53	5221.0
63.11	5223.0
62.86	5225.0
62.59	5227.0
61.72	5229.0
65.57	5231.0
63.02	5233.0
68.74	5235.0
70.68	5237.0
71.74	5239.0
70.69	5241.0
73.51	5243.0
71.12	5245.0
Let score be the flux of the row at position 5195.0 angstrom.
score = 63.58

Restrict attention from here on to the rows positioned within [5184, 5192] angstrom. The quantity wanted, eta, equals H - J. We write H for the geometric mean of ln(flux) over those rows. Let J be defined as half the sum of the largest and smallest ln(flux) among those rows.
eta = 0.014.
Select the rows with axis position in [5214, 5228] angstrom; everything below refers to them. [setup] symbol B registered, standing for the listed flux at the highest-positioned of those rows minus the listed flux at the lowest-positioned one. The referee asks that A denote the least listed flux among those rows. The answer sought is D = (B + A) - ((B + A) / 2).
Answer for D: 28.2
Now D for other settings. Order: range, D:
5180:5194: 31.8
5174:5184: 27.0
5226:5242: 34.9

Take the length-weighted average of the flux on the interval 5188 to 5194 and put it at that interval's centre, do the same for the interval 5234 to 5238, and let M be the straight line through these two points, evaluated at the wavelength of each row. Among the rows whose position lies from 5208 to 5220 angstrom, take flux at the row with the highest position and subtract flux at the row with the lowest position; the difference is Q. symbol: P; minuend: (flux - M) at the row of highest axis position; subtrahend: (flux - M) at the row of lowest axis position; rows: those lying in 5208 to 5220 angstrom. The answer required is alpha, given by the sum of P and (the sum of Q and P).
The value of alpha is 38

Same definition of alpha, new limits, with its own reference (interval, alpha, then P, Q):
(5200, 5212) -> -30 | -11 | -9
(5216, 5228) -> -33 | -12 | -10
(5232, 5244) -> 28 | 9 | 10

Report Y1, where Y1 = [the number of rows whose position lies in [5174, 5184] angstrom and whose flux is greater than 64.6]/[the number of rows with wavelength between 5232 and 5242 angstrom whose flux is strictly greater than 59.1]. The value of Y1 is 0.00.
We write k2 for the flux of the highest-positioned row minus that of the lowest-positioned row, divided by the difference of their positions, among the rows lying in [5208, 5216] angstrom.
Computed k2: 2.1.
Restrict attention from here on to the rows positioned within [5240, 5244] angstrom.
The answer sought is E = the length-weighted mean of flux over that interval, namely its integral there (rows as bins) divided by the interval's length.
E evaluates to 72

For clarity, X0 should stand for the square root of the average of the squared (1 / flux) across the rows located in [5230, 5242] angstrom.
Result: 0.0147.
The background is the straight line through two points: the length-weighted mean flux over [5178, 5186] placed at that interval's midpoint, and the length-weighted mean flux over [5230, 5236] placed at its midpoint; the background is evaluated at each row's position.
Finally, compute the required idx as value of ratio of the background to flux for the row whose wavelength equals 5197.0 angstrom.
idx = 0.89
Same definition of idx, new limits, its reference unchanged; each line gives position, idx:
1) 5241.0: 0.96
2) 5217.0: 0.86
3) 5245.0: 0.96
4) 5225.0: 1.02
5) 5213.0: 0.95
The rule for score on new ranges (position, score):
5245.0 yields 71.12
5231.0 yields 65.57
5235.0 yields 68.74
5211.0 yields 61.51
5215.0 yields 68.83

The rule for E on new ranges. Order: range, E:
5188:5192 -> 60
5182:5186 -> 54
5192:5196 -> 64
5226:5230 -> 62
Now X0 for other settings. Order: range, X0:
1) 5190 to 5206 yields 0.0154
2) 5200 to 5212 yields 0.0160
